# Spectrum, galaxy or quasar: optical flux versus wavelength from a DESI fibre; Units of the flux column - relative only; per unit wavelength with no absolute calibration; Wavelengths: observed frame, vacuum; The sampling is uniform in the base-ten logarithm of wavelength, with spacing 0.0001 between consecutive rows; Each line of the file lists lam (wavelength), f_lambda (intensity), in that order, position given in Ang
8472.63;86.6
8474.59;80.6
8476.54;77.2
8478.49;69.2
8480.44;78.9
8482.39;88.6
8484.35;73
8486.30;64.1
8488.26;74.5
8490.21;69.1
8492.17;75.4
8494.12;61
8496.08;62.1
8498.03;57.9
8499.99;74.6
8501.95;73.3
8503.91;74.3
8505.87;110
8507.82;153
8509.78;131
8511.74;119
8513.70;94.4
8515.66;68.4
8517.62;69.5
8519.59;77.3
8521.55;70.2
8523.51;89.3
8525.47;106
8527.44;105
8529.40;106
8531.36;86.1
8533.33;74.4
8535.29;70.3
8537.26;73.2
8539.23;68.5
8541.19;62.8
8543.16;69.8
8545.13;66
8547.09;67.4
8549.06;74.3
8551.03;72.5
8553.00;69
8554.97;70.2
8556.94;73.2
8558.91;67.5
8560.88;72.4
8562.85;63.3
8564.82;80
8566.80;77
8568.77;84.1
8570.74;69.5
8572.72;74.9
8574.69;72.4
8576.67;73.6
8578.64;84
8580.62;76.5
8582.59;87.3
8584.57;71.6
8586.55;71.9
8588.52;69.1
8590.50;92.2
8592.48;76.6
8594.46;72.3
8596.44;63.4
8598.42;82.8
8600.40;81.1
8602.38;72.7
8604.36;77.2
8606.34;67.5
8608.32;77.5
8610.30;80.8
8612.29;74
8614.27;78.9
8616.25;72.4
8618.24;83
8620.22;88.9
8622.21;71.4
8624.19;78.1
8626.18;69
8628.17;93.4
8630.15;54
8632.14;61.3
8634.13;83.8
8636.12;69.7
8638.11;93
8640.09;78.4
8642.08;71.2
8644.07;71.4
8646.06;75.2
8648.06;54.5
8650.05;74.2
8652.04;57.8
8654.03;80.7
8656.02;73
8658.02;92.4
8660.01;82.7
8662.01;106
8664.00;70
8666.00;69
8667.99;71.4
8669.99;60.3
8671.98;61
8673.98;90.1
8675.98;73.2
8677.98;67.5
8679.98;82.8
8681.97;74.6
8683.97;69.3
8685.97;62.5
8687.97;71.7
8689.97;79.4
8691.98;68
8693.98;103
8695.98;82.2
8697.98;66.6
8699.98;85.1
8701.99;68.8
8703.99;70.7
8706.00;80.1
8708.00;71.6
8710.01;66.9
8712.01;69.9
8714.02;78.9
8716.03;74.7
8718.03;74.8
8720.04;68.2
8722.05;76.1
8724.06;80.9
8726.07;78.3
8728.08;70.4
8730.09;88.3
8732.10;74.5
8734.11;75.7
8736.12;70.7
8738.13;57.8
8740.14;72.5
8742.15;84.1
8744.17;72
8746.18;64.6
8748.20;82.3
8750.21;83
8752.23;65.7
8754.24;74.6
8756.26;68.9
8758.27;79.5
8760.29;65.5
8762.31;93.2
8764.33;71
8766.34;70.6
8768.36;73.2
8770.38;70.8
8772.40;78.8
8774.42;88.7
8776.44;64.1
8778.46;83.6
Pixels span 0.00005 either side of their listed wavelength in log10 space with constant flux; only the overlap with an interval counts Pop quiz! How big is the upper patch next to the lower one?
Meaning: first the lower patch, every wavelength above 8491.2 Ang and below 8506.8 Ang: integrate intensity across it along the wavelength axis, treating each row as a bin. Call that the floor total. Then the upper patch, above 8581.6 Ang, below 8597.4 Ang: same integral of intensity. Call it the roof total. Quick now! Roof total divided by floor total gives 1.04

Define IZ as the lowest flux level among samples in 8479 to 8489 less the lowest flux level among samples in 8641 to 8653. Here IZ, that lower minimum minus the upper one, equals 10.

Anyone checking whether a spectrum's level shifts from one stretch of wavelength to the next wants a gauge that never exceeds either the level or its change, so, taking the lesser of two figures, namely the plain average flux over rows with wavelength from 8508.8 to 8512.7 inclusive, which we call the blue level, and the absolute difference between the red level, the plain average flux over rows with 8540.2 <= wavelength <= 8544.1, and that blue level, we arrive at 58.7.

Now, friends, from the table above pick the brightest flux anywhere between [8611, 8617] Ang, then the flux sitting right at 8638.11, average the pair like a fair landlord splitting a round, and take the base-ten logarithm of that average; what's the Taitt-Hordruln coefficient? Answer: 1.934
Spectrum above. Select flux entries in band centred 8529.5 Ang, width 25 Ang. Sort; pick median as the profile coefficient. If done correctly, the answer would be 74.4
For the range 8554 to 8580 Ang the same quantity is 73.2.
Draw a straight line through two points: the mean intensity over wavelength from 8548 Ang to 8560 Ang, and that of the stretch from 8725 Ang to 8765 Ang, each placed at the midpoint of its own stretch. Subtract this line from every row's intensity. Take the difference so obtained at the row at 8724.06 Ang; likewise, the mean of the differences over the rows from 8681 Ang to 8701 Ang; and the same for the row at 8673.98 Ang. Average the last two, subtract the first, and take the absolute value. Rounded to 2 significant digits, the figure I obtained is 3.0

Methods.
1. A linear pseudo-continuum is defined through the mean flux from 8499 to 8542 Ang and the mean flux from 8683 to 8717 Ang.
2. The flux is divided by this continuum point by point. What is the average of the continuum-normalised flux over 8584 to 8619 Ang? 0.92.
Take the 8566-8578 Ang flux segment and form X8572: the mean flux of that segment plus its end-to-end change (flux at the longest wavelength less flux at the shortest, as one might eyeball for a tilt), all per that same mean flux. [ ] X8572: 0.95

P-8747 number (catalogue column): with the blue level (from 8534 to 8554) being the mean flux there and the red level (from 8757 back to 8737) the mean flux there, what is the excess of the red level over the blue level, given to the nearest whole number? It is 3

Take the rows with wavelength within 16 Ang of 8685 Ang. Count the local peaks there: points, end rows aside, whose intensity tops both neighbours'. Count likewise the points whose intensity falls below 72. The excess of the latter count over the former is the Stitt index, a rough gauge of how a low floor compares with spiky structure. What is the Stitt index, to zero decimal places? 4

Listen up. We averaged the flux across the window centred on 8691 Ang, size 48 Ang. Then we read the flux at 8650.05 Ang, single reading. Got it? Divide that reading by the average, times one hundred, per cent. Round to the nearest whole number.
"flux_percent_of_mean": 100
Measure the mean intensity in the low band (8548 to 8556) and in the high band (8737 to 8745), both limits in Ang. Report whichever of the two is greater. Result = 72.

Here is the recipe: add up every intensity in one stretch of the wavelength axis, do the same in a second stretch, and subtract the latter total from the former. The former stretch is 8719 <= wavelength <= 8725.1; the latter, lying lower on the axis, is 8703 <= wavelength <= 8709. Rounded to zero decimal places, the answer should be 3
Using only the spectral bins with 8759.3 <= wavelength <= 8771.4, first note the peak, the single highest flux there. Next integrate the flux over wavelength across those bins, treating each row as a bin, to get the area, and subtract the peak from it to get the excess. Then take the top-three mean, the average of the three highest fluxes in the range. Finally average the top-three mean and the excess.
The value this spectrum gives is 441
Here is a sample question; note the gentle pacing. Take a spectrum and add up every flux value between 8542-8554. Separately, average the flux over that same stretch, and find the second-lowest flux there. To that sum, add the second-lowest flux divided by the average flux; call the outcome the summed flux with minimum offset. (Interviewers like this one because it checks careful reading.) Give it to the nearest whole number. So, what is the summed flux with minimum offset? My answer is 420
